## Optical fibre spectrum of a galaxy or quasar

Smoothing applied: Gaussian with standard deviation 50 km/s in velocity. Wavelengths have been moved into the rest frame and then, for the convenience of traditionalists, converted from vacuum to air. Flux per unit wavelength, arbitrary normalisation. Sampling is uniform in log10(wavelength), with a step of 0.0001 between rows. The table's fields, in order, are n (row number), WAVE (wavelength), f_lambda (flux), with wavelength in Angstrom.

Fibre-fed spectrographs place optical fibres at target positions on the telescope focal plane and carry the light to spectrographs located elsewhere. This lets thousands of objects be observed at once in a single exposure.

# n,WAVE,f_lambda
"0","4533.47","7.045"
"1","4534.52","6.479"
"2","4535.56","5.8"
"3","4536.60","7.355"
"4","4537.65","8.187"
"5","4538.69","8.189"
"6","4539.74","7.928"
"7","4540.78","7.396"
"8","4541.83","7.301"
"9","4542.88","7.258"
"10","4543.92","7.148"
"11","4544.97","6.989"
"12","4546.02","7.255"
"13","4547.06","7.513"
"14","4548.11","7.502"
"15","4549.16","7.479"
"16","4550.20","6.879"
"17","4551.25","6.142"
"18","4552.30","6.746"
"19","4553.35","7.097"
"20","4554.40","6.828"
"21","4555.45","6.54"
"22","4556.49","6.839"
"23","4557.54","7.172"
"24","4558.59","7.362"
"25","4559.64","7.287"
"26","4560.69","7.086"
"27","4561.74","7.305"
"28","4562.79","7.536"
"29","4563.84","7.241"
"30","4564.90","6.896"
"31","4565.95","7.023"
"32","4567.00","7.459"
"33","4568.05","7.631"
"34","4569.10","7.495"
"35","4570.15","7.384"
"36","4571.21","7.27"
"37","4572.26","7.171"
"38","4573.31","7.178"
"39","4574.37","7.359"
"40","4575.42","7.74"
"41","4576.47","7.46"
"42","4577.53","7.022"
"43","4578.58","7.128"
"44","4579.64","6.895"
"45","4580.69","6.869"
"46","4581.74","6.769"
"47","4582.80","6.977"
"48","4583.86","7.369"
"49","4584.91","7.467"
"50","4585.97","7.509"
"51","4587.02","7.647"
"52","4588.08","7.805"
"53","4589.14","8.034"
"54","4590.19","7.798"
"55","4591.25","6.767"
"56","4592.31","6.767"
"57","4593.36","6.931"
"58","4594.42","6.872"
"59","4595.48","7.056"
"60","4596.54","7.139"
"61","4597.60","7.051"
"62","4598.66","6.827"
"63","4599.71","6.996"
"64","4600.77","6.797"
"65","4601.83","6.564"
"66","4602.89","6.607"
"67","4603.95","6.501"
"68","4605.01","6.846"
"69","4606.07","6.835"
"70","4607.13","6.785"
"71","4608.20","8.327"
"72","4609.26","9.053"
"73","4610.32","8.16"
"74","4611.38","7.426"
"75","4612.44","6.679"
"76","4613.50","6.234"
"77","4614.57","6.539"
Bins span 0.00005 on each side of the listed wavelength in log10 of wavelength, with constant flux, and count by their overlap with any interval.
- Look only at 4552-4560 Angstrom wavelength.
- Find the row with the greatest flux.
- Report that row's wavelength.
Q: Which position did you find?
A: 4558.59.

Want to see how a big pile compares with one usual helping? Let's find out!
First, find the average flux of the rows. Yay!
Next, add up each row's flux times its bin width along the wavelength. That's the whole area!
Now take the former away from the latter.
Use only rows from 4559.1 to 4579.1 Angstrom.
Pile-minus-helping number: 139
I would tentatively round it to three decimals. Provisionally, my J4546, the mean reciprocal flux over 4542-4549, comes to 0.137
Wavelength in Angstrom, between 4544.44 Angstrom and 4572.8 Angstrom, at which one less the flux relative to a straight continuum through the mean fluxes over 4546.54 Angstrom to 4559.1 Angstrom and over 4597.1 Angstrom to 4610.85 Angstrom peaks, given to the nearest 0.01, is 4551.25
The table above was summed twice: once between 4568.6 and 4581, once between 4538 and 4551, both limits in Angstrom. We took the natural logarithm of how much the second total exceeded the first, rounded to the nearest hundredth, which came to 0.62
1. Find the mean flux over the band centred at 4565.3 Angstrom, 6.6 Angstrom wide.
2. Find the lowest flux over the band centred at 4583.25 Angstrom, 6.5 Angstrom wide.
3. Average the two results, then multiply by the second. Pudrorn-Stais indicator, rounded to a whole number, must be 48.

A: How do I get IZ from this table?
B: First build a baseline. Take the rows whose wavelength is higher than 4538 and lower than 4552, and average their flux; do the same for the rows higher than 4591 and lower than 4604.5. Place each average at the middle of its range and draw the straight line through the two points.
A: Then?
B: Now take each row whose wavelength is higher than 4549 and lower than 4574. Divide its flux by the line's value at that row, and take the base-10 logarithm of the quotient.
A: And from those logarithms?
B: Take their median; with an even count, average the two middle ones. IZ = 0.006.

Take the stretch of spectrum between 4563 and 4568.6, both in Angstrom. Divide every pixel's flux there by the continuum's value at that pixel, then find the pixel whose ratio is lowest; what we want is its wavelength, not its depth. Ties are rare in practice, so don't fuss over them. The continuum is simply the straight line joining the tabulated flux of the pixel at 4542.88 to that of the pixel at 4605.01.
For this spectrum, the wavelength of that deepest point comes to 4564.90 Angstrom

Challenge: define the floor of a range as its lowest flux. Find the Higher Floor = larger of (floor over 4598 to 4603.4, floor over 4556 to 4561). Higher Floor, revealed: 6.84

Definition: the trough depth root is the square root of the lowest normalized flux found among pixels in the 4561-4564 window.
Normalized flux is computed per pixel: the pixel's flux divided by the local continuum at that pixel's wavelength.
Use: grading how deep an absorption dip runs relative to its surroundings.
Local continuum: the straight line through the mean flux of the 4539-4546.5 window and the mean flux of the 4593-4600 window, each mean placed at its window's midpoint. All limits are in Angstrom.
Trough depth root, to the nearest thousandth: 1.003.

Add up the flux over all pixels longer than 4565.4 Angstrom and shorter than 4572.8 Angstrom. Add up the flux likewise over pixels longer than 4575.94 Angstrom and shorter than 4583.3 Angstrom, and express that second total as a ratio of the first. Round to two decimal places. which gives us 0.96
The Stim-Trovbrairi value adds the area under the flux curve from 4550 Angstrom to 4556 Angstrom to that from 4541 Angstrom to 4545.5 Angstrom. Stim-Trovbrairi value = 72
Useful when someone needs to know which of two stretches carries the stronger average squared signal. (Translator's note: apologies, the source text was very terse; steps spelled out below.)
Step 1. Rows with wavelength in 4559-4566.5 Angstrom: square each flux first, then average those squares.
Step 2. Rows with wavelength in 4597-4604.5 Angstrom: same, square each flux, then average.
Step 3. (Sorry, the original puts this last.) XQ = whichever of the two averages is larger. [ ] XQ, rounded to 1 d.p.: 51.8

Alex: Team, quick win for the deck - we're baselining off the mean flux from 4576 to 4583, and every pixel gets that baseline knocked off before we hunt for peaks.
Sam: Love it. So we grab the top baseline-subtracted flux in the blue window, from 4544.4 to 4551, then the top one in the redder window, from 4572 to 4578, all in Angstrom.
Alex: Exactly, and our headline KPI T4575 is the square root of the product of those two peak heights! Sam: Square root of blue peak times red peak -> 0.60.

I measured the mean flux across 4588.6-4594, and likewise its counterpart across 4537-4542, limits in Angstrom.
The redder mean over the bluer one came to 0.93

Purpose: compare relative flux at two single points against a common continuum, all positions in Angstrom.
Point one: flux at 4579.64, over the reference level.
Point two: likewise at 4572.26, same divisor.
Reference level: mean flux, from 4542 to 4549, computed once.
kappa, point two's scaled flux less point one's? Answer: 0.038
